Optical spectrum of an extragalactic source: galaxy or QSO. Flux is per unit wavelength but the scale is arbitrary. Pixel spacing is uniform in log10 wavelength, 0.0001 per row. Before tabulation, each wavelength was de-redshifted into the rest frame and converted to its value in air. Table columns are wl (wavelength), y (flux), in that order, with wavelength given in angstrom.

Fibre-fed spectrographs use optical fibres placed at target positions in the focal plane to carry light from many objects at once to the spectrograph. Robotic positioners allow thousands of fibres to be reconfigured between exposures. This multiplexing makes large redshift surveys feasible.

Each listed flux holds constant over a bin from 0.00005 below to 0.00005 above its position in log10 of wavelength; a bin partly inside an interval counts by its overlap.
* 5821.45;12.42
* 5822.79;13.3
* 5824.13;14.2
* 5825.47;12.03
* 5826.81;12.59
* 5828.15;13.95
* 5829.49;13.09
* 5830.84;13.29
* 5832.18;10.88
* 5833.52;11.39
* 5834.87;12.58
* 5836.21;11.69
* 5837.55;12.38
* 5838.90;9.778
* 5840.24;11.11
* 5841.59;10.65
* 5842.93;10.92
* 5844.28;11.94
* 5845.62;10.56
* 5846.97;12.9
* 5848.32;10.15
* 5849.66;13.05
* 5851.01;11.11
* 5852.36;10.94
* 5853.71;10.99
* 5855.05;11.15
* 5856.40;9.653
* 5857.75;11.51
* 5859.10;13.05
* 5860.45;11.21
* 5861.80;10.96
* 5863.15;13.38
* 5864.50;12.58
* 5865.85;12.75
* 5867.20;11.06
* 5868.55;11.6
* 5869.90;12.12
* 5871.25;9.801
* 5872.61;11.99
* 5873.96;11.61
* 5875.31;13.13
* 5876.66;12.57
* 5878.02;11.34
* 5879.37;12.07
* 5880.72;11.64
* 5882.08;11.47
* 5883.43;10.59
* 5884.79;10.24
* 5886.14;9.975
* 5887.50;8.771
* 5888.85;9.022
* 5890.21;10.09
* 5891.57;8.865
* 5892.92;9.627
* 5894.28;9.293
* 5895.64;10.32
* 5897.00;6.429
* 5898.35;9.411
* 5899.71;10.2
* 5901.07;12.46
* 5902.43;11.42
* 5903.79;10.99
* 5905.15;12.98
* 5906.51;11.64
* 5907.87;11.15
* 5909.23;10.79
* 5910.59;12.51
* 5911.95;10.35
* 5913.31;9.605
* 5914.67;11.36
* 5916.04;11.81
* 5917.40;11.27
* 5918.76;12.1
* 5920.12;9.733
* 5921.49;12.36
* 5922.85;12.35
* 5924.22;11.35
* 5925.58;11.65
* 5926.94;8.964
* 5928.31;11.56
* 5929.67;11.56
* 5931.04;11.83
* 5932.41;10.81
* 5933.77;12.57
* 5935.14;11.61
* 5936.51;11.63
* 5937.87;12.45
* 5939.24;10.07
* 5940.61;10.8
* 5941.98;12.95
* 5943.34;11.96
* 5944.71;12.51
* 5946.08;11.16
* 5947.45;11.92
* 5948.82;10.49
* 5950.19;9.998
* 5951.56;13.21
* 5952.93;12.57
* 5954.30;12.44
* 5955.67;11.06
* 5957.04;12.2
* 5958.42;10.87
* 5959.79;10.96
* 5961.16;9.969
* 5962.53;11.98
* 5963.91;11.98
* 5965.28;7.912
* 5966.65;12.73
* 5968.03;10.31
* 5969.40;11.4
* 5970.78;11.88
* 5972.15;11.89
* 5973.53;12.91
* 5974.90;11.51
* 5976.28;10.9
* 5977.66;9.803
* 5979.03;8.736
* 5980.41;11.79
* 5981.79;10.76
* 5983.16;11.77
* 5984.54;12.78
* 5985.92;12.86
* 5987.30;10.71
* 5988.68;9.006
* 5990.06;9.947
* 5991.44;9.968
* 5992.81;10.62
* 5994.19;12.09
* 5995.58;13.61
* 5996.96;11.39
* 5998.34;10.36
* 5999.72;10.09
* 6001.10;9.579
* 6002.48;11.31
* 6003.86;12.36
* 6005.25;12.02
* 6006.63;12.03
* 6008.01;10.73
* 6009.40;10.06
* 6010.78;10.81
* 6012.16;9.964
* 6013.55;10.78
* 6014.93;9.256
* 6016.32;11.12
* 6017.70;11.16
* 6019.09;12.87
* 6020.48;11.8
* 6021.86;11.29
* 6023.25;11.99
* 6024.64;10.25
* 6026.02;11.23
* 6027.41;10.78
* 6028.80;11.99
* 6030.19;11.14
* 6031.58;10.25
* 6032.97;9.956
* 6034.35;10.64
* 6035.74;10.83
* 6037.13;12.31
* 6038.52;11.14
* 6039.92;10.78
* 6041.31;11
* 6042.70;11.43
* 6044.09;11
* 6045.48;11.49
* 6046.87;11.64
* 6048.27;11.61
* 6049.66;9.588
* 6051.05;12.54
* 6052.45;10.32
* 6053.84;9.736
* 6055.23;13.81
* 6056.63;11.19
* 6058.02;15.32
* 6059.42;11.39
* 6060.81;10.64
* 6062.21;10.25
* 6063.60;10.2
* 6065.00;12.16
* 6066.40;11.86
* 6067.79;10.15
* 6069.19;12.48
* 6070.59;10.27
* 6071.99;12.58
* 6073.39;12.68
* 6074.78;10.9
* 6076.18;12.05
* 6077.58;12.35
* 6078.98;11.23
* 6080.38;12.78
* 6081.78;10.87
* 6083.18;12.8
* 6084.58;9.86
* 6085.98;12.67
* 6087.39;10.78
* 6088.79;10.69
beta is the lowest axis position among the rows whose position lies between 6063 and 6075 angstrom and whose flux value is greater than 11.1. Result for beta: 6065.00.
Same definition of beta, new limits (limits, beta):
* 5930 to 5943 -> 5931.04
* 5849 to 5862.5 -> 5849.66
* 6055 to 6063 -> 6055.23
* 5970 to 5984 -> 5970.78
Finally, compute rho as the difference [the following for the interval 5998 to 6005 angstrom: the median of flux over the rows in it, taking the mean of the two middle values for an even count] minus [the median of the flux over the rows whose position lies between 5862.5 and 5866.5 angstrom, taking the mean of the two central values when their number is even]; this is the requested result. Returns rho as -2.4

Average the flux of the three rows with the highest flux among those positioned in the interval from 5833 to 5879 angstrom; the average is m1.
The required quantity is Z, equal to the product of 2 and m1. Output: 26.4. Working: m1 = 13.19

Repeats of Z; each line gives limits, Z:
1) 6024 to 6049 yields 24.0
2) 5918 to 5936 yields 24.9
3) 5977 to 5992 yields 25.0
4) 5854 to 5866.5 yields 26.1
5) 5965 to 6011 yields 26.3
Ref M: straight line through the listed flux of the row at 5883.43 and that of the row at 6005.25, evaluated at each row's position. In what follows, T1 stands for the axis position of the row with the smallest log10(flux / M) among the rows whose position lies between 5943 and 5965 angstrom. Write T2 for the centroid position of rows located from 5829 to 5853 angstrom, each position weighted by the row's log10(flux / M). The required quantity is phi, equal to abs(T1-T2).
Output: 122.1 angstrom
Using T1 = 5961.16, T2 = 5839.1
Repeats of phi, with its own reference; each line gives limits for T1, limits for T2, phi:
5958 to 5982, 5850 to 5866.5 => 104.8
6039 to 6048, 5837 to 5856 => 193.6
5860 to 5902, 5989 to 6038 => 117.9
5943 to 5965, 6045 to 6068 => 96.3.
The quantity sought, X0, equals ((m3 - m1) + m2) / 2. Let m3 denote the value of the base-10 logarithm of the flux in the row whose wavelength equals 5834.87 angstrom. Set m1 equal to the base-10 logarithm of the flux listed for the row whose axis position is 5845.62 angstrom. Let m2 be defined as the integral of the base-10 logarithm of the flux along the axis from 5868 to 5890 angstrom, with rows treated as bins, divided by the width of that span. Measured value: 0.56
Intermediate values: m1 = 1.02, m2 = 1.04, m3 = 1.10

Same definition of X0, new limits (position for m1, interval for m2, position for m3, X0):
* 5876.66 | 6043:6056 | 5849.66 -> 0.53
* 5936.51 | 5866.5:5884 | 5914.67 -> 0.53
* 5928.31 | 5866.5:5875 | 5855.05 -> 0.52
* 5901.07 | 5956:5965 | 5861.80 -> 0.49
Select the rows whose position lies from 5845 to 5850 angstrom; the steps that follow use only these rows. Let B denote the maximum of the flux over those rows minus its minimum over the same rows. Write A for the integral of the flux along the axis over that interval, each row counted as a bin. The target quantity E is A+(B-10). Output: 51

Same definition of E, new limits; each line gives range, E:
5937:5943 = 63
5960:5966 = 57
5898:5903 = 48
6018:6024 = 63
